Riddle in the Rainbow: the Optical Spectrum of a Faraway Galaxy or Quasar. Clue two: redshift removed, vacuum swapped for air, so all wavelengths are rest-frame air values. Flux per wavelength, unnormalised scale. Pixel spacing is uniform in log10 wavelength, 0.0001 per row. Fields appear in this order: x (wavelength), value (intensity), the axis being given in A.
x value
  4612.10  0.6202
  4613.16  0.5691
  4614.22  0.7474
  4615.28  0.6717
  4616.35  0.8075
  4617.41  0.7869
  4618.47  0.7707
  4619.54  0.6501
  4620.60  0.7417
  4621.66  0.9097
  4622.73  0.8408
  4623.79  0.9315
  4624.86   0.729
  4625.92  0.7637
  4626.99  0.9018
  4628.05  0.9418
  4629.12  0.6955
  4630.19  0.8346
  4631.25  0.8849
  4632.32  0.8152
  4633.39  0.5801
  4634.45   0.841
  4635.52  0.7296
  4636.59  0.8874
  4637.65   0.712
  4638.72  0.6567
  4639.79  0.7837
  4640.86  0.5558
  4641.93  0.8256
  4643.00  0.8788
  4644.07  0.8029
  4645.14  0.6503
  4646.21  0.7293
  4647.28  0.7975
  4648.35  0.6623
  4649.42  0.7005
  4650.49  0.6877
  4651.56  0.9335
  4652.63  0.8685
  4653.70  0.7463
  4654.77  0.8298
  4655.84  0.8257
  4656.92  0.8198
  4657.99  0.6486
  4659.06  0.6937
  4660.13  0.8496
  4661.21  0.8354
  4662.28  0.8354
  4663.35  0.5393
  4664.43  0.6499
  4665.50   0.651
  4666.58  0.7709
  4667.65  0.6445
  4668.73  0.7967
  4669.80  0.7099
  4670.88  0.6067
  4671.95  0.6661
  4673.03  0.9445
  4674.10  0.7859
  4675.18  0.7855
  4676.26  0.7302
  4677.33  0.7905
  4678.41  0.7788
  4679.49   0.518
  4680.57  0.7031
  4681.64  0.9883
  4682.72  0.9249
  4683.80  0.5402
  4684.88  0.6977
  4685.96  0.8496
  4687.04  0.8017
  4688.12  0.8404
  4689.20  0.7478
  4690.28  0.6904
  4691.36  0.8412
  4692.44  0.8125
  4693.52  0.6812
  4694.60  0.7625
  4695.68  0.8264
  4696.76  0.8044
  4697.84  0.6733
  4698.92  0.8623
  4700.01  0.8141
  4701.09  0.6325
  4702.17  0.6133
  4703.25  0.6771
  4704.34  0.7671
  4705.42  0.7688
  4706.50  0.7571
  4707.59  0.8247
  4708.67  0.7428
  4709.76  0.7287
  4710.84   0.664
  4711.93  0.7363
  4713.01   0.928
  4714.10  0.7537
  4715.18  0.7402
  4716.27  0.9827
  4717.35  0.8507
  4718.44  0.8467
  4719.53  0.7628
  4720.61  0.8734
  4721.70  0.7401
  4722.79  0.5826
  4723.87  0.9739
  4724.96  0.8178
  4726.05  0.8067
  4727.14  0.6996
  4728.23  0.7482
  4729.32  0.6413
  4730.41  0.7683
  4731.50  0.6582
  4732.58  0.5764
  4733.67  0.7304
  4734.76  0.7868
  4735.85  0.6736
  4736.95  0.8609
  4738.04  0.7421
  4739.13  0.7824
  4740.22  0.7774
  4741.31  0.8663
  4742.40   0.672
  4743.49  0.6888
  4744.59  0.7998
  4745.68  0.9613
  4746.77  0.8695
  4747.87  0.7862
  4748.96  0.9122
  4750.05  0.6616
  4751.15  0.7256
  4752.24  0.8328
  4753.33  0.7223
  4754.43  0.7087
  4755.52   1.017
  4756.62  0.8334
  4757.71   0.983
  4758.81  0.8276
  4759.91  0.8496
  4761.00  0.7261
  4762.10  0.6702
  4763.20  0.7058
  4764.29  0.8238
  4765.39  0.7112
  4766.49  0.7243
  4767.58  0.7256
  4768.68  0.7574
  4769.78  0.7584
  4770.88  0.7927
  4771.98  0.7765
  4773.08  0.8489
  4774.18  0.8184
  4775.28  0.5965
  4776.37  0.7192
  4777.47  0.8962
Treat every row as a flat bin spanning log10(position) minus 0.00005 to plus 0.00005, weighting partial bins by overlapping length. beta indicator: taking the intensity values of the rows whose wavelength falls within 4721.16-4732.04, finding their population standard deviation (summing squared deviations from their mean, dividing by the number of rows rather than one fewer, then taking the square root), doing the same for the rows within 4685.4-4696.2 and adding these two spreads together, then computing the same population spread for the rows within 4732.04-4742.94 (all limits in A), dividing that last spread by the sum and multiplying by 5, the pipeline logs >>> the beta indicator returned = 2.6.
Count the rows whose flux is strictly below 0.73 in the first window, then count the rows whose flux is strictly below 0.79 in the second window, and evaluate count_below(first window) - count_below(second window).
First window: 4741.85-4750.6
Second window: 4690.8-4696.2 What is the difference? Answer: 1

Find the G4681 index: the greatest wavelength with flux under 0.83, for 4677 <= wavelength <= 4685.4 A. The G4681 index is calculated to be 4684.88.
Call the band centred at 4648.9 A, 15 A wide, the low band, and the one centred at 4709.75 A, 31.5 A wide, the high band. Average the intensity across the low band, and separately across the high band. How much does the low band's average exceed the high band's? 0.005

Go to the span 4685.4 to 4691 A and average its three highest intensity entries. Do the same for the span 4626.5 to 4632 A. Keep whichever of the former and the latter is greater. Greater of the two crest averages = 0.91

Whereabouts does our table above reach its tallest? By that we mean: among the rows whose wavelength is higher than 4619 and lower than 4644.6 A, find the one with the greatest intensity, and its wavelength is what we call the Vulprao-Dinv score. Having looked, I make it 4628.05 A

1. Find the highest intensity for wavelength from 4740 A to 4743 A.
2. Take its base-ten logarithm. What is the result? -0.062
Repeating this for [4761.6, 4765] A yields -0.084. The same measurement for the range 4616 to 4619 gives -0.093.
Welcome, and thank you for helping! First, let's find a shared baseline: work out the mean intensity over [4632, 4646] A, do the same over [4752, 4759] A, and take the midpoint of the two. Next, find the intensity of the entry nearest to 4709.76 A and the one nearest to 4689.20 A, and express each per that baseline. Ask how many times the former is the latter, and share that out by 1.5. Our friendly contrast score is 0.65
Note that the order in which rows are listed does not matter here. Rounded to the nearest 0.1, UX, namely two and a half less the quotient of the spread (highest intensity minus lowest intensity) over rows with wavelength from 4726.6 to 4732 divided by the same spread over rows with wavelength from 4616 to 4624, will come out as 2.0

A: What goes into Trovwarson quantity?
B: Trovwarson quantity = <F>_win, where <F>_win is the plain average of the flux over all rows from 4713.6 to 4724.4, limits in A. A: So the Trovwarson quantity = 0.81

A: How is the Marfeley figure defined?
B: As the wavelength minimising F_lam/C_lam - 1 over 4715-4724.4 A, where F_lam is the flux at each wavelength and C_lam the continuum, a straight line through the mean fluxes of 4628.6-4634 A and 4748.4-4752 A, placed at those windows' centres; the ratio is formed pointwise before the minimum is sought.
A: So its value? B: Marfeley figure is 4722.79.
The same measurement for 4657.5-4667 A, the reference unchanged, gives 4663.35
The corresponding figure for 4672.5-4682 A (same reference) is 4679.49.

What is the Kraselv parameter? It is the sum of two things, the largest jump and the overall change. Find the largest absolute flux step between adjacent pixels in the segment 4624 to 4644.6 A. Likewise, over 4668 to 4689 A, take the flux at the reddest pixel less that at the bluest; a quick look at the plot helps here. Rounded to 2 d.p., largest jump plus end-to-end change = 0.31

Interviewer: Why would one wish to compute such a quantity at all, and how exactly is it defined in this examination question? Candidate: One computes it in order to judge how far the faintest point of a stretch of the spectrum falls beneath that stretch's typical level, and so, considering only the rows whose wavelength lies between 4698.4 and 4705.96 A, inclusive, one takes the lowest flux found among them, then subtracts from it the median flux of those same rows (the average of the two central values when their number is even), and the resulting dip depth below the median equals -0.15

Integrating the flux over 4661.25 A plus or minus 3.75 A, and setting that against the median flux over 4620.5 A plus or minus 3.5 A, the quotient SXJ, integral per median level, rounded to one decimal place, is 6.9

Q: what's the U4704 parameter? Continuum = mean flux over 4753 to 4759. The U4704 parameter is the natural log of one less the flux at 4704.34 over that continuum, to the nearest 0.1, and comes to -2.3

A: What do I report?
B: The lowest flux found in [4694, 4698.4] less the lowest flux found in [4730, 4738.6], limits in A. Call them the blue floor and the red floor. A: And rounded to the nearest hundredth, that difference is 0.10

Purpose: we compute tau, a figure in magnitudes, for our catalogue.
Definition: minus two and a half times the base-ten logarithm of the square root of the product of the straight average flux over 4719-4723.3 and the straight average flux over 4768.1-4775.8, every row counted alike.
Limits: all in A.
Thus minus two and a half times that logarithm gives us 0.31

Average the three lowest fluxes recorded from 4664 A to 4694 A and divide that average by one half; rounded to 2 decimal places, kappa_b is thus 1.11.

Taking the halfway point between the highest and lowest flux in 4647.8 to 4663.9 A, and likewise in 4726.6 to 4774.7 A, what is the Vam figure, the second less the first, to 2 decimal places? 0.06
